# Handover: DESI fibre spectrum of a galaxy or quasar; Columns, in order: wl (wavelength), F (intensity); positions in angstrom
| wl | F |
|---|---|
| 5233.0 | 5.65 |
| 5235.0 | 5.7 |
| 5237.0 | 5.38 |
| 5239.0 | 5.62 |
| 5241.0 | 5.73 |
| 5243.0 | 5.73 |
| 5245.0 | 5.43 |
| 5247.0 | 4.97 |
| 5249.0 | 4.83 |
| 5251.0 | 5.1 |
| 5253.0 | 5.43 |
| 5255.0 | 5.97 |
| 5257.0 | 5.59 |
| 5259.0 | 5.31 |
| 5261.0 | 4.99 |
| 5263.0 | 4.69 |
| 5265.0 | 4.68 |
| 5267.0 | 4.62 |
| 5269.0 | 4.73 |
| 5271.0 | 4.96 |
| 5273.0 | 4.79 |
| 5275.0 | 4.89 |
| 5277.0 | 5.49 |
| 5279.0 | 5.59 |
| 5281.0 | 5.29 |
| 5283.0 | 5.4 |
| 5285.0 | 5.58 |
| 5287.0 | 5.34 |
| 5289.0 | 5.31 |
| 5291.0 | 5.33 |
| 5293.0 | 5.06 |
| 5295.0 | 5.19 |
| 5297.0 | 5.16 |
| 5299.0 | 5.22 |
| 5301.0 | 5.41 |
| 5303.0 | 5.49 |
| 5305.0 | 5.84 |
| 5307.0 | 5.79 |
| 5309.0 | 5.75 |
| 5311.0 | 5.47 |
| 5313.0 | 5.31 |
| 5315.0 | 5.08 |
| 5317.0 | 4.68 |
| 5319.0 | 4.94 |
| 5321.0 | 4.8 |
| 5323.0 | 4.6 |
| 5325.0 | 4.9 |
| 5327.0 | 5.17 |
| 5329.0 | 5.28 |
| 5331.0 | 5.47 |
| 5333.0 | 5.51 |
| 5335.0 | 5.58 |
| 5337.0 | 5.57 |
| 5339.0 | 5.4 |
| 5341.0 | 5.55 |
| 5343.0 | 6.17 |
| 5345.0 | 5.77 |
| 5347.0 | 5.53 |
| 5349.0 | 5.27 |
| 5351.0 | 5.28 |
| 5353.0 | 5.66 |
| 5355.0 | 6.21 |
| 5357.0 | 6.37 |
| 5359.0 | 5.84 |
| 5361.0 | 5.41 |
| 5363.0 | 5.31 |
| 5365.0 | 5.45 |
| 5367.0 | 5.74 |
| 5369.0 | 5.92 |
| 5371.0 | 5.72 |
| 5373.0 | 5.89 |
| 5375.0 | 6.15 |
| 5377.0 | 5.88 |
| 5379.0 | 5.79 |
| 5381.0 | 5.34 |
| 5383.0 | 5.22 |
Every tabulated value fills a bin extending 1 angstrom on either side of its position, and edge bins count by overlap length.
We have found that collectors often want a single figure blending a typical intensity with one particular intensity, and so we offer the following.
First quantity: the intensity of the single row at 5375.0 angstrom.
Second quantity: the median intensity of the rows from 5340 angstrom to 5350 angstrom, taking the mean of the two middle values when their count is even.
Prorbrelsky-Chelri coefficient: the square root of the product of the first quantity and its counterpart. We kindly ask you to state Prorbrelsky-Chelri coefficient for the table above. 5.84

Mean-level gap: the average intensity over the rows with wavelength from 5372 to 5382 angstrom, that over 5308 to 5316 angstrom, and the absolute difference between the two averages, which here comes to 0.41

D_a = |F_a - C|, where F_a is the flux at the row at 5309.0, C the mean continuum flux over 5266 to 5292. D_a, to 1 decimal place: 0.6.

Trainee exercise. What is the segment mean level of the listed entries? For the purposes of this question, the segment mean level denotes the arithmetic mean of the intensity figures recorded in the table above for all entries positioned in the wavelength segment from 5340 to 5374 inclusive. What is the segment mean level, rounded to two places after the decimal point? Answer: 5.71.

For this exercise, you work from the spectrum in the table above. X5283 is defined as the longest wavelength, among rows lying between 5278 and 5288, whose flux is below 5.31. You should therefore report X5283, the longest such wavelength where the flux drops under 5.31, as 5281.0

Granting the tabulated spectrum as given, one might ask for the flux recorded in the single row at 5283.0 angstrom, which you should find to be 5.4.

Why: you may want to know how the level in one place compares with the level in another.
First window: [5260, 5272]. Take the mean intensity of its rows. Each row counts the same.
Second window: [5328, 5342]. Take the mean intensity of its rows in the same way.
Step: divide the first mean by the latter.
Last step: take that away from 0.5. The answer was -0.372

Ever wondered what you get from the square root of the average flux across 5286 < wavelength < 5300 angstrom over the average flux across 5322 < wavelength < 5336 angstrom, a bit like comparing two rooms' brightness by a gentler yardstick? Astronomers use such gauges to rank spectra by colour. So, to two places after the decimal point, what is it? 1.00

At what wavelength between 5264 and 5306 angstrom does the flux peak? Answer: 5305.0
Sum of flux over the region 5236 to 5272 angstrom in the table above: 94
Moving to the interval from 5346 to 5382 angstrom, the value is 103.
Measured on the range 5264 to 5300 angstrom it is 93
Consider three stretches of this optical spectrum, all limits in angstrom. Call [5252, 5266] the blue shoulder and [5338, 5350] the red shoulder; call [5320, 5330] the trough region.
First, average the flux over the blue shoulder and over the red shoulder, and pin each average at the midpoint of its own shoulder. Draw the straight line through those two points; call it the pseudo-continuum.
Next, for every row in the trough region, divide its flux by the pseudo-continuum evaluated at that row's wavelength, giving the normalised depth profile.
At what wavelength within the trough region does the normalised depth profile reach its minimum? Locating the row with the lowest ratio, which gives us 5323.0 angstrom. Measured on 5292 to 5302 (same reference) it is 5293.0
